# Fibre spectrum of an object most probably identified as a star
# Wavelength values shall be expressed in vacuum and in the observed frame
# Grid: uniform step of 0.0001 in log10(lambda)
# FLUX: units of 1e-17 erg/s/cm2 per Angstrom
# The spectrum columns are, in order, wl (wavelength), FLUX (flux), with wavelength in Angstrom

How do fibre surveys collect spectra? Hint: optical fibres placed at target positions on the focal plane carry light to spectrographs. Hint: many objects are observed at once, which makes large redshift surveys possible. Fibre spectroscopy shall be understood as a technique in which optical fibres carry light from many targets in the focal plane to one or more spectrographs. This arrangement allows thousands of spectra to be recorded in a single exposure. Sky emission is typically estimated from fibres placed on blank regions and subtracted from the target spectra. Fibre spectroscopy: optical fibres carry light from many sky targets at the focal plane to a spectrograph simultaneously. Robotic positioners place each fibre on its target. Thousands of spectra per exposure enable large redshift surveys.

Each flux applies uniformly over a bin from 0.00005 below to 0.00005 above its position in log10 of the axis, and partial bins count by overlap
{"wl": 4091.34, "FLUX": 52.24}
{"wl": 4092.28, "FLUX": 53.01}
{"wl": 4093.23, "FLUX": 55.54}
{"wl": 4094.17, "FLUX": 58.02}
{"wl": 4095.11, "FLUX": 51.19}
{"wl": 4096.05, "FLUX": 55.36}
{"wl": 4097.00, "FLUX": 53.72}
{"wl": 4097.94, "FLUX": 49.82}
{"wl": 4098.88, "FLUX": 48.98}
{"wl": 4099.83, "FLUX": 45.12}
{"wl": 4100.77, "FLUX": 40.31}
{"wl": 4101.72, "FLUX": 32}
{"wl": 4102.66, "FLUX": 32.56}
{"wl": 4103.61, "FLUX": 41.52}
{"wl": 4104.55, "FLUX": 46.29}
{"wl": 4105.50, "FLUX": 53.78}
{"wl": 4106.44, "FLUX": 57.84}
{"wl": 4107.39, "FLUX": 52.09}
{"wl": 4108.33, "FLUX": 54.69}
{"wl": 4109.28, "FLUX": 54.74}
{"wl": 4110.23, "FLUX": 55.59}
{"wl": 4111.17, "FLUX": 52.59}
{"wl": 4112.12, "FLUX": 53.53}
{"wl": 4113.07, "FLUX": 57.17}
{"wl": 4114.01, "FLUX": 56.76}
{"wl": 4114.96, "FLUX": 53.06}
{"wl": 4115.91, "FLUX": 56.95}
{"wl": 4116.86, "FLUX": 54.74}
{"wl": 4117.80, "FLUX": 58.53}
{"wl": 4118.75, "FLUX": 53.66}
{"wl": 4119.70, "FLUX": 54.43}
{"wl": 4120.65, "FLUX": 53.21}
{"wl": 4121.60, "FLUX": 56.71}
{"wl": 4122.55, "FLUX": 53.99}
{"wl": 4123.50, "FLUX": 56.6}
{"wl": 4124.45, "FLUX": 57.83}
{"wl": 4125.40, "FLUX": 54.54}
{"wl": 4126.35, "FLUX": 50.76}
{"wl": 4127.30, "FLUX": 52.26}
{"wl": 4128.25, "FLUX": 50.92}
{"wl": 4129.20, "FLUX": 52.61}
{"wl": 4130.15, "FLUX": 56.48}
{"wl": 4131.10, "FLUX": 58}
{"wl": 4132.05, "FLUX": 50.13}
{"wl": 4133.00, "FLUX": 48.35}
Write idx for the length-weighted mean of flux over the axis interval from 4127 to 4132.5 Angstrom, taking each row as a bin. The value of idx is 53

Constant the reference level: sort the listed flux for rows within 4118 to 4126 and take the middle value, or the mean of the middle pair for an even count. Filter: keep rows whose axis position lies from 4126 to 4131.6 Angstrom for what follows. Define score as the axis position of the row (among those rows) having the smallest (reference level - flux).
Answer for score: 4131.10 Angstrom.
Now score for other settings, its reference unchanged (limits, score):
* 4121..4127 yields 4124.45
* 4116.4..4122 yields 4117.80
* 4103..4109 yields 4106.44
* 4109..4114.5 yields 4113.07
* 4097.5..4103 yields 4097.94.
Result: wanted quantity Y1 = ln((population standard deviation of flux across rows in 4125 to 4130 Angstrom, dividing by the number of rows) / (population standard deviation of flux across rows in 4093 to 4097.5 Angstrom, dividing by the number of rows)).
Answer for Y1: -0.5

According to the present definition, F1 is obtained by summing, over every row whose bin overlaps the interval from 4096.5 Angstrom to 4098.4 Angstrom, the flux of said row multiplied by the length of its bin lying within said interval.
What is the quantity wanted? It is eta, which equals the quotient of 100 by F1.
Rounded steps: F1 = 98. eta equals 1.02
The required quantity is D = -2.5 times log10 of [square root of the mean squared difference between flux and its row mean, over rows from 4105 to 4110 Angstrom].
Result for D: -0.7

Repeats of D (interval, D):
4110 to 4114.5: -0.6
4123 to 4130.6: -1.0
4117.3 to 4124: -0.7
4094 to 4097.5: -1.0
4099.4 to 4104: -1.8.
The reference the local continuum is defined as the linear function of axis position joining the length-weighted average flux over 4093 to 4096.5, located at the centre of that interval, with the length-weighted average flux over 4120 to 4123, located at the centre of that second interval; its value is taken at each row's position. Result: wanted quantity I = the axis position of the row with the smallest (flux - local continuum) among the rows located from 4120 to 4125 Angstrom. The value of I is 4120.65 Angstrom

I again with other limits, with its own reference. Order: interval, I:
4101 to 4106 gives 4101.72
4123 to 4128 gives 4126.35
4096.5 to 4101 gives 4100.77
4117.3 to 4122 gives 4120.65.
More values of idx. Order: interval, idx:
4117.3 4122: 55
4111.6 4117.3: 55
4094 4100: 52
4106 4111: 55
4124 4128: 54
